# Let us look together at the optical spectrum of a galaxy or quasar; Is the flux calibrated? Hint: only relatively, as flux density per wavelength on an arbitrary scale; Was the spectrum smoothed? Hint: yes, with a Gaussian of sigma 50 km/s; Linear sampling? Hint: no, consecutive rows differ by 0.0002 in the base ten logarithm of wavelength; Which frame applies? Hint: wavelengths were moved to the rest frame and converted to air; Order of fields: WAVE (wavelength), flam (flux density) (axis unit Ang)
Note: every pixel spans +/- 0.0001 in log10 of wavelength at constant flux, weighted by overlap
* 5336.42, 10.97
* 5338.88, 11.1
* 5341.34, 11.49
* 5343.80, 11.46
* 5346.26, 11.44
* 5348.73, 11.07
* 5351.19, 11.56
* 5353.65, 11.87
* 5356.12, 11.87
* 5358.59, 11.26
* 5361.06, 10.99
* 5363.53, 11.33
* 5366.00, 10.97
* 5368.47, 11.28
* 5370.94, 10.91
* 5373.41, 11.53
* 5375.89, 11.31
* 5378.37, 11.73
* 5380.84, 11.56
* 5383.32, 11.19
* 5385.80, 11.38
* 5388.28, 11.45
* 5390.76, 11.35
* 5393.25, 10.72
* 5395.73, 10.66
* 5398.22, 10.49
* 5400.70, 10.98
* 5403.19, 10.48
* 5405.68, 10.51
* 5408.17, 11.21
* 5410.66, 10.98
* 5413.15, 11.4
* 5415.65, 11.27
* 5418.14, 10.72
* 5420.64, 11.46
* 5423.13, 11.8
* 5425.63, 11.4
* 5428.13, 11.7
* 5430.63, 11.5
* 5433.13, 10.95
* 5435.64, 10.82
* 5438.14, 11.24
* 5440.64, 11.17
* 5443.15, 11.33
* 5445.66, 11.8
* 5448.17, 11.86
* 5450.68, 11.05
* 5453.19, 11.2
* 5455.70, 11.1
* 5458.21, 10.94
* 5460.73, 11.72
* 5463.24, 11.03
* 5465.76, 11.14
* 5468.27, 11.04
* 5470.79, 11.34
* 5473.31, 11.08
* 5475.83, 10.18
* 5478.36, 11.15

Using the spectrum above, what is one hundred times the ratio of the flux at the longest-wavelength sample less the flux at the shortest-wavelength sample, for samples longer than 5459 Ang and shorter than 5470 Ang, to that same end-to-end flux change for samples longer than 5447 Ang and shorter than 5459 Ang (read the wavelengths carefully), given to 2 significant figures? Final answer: 74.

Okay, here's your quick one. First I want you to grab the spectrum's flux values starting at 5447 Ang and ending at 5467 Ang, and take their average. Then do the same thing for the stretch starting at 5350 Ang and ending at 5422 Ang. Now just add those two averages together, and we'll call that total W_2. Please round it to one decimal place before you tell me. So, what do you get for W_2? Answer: 22.4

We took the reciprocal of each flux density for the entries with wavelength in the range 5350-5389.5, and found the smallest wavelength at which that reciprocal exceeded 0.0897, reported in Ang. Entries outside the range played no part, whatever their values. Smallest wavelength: 5361.06 Ang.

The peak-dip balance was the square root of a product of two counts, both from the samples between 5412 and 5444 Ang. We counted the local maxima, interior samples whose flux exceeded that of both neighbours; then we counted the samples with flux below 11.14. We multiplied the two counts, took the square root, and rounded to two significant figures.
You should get 3.0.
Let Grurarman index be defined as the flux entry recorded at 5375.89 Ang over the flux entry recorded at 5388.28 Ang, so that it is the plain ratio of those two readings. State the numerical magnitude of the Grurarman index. 0.99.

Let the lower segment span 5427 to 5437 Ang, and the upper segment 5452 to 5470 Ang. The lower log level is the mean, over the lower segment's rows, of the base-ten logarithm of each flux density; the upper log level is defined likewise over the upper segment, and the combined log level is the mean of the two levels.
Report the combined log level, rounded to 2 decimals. 1.05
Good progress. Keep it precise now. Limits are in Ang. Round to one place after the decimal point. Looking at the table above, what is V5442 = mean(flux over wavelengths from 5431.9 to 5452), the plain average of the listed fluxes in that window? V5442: 11.3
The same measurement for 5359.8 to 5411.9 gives 11.1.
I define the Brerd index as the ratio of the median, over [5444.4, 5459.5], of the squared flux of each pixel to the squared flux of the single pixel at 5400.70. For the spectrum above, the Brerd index 1.03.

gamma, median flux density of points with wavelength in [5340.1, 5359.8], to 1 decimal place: 11.5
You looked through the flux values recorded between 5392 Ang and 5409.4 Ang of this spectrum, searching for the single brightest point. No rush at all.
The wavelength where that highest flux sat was 5408.17 Ang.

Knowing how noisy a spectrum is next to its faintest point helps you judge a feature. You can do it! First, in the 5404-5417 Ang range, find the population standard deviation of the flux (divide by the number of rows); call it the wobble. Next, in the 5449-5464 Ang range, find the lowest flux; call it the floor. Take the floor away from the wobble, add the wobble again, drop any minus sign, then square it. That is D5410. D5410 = 106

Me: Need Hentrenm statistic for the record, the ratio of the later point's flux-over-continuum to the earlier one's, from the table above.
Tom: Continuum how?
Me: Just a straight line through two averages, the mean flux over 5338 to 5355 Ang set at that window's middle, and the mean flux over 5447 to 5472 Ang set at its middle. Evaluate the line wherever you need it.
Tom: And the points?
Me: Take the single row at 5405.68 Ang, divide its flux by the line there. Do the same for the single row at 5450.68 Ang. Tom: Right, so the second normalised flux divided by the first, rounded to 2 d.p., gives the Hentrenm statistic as 1.06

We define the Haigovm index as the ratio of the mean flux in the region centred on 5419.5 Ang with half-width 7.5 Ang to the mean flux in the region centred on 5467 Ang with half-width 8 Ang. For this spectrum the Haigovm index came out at 1.01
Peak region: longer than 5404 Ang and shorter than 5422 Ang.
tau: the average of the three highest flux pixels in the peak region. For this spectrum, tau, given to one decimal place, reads 11.4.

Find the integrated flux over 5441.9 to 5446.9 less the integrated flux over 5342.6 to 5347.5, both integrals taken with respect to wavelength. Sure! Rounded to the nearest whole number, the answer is 2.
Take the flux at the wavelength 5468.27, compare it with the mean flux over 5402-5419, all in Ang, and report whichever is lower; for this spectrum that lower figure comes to 10.9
